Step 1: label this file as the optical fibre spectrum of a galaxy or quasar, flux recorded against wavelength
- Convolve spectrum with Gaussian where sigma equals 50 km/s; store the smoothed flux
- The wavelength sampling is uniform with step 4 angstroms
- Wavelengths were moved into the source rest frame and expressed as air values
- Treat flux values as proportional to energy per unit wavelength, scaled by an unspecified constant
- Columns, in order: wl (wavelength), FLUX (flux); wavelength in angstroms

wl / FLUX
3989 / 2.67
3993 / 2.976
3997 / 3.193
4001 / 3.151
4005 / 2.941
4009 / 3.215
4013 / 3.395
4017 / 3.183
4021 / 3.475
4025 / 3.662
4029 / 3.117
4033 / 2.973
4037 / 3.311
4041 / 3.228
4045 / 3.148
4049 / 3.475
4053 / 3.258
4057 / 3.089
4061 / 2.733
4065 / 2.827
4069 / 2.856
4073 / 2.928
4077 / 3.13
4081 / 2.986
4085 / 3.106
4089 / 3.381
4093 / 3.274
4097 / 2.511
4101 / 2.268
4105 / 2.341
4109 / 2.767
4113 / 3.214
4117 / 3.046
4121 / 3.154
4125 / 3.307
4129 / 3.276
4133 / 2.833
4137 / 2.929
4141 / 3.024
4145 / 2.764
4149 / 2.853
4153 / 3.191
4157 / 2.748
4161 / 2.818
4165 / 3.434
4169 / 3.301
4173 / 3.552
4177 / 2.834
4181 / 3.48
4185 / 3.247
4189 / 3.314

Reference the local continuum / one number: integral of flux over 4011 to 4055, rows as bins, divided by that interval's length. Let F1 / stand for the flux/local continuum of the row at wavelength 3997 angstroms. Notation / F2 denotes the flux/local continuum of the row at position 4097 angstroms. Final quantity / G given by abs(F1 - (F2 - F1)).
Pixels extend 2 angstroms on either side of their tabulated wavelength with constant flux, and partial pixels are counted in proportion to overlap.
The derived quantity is 1.2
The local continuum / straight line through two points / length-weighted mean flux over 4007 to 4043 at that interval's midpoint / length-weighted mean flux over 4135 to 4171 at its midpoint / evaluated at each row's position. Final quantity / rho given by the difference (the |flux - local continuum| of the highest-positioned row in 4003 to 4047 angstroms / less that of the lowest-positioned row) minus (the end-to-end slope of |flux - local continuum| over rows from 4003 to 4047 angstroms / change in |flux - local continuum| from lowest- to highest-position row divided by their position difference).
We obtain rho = -0.29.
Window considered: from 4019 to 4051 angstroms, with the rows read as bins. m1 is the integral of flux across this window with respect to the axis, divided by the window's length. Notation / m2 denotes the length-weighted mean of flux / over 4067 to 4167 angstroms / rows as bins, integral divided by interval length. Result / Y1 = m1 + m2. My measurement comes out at 6.26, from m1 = 3.30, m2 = 2.97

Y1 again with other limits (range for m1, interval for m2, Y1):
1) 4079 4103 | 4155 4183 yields 6.09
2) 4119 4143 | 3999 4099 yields 6.22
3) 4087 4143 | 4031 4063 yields 6.10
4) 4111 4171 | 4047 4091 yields 6.13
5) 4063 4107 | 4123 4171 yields 5.91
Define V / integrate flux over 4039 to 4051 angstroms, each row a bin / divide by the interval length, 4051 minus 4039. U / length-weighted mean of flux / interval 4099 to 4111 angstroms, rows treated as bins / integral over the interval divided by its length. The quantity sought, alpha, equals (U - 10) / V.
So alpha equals -2.30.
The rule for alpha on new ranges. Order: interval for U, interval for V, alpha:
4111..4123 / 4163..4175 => -2.00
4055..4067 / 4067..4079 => -2.40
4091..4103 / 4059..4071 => -2.61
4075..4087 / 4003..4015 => -2.18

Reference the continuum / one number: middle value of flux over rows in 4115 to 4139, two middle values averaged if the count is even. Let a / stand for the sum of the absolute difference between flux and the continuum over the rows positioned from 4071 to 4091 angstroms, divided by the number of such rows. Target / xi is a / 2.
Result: 0.06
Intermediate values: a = 0.12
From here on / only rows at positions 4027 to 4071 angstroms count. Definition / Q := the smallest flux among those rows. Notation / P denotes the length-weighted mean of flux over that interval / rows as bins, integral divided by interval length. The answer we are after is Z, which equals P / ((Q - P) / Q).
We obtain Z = -24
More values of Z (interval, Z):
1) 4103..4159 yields -11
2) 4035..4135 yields -9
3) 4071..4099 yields -14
